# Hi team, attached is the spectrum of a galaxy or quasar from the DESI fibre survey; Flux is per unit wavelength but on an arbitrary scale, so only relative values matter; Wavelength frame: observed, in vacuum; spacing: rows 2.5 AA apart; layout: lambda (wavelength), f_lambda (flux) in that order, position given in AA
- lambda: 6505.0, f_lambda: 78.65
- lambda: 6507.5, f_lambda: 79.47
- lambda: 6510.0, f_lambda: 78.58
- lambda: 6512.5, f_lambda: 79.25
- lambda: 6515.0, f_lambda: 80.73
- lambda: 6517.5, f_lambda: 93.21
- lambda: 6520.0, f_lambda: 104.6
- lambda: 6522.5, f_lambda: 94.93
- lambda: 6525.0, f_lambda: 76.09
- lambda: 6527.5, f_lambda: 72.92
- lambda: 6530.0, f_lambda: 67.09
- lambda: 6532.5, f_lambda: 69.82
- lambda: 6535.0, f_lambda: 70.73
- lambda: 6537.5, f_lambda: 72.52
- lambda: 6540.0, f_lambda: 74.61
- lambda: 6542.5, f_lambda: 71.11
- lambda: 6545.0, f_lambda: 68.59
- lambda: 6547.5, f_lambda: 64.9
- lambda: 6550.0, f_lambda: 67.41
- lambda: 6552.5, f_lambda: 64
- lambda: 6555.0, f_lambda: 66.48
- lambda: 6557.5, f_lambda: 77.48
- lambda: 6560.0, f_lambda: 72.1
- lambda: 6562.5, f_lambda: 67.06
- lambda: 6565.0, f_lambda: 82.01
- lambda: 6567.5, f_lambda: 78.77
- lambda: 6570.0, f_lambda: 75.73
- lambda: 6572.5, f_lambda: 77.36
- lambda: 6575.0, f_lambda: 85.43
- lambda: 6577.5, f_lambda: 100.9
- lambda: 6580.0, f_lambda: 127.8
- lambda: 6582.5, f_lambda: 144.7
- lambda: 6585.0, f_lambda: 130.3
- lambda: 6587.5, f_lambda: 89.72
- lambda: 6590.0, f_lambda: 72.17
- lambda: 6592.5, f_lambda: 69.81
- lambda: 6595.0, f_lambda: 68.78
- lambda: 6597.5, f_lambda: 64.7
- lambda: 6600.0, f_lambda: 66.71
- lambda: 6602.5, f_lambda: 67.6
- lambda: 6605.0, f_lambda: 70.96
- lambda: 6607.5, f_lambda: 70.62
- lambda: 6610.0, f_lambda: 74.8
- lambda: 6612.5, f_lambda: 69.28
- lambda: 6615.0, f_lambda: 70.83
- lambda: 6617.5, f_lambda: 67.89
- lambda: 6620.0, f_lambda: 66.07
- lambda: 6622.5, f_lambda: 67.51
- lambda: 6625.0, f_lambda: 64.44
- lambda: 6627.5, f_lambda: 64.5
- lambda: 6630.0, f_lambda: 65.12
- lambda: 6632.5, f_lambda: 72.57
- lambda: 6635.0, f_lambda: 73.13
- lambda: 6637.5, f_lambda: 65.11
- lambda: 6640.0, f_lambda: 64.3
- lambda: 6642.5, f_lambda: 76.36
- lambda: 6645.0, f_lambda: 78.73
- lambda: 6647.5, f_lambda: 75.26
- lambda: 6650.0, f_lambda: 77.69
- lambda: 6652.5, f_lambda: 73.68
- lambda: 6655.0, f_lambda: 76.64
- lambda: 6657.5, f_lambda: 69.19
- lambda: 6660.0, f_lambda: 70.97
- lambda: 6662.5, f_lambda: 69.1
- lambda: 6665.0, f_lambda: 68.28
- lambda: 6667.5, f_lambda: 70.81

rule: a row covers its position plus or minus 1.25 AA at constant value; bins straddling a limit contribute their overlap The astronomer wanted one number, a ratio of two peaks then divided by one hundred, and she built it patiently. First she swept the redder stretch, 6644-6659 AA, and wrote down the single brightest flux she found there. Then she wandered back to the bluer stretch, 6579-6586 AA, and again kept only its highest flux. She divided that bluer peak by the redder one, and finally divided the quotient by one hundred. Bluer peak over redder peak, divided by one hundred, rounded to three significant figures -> 0.0184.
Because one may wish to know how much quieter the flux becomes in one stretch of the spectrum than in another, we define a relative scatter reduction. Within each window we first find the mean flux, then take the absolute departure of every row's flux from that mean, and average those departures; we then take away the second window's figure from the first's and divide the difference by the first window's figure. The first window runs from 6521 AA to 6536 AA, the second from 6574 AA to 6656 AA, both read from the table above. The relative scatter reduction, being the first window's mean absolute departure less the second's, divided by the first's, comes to -0.88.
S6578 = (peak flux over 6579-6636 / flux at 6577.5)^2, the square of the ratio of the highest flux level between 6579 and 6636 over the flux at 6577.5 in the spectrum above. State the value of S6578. 2.1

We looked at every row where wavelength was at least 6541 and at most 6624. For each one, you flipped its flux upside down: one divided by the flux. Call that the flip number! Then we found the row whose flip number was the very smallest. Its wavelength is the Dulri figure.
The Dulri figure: 6582.5 AA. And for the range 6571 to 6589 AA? 6582.5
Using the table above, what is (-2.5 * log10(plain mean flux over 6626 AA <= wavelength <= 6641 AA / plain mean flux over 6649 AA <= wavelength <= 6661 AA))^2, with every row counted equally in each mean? 0.009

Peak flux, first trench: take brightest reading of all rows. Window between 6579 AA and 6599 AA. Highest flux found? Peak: 144.7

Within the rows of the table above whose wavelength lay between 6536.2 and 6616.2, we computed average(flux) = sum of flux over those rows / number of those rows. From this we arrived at 79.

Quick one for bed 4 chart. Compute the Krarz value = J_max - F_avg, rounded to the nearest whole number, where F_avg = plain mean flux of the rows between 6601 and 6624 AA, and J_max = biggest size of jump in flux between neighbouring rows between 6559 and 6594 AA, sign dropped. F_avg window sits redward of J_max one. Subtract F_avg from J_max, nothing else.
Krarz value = -29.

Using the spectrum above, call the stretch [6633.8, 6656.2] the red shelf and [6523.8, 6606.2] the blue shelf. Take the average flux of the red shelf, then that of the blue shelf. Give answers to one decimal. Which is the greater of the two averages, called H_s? 78.7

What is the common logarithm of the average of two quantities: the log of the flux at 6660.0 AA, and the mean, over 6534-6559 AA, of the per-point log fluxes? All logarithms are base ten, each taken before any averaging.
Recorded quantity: 0.266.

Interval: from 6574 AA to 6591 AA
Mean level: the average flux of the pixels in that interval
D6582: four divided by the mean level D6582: 0.037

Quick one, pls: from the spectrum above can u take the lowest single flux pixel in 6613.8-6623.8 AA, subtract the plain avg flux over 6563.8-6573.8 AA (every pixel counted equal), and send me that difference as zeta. -12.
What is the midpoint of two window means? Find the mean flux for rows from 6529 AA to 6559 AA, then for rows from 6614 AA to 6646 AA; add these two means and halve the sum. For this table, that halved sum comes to 69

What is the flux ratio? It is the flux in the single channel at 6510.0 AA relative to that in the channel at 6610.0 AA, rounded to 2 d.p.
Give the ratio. 1.05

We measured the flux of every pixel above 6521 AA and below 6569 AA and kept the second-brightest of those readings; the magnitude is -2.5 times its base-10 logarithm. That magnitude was -4.78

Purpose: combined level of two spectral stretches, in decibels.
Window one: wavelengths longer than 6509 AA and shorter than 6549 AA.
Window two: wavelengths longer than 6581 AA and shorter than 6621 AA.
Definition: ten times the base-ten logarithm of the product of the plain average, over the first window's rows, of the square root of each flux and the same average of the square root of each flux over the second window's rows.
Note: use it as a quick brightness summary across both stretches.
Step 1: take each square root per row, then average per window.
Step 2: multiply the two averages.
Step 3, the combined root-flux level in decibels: 18.9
